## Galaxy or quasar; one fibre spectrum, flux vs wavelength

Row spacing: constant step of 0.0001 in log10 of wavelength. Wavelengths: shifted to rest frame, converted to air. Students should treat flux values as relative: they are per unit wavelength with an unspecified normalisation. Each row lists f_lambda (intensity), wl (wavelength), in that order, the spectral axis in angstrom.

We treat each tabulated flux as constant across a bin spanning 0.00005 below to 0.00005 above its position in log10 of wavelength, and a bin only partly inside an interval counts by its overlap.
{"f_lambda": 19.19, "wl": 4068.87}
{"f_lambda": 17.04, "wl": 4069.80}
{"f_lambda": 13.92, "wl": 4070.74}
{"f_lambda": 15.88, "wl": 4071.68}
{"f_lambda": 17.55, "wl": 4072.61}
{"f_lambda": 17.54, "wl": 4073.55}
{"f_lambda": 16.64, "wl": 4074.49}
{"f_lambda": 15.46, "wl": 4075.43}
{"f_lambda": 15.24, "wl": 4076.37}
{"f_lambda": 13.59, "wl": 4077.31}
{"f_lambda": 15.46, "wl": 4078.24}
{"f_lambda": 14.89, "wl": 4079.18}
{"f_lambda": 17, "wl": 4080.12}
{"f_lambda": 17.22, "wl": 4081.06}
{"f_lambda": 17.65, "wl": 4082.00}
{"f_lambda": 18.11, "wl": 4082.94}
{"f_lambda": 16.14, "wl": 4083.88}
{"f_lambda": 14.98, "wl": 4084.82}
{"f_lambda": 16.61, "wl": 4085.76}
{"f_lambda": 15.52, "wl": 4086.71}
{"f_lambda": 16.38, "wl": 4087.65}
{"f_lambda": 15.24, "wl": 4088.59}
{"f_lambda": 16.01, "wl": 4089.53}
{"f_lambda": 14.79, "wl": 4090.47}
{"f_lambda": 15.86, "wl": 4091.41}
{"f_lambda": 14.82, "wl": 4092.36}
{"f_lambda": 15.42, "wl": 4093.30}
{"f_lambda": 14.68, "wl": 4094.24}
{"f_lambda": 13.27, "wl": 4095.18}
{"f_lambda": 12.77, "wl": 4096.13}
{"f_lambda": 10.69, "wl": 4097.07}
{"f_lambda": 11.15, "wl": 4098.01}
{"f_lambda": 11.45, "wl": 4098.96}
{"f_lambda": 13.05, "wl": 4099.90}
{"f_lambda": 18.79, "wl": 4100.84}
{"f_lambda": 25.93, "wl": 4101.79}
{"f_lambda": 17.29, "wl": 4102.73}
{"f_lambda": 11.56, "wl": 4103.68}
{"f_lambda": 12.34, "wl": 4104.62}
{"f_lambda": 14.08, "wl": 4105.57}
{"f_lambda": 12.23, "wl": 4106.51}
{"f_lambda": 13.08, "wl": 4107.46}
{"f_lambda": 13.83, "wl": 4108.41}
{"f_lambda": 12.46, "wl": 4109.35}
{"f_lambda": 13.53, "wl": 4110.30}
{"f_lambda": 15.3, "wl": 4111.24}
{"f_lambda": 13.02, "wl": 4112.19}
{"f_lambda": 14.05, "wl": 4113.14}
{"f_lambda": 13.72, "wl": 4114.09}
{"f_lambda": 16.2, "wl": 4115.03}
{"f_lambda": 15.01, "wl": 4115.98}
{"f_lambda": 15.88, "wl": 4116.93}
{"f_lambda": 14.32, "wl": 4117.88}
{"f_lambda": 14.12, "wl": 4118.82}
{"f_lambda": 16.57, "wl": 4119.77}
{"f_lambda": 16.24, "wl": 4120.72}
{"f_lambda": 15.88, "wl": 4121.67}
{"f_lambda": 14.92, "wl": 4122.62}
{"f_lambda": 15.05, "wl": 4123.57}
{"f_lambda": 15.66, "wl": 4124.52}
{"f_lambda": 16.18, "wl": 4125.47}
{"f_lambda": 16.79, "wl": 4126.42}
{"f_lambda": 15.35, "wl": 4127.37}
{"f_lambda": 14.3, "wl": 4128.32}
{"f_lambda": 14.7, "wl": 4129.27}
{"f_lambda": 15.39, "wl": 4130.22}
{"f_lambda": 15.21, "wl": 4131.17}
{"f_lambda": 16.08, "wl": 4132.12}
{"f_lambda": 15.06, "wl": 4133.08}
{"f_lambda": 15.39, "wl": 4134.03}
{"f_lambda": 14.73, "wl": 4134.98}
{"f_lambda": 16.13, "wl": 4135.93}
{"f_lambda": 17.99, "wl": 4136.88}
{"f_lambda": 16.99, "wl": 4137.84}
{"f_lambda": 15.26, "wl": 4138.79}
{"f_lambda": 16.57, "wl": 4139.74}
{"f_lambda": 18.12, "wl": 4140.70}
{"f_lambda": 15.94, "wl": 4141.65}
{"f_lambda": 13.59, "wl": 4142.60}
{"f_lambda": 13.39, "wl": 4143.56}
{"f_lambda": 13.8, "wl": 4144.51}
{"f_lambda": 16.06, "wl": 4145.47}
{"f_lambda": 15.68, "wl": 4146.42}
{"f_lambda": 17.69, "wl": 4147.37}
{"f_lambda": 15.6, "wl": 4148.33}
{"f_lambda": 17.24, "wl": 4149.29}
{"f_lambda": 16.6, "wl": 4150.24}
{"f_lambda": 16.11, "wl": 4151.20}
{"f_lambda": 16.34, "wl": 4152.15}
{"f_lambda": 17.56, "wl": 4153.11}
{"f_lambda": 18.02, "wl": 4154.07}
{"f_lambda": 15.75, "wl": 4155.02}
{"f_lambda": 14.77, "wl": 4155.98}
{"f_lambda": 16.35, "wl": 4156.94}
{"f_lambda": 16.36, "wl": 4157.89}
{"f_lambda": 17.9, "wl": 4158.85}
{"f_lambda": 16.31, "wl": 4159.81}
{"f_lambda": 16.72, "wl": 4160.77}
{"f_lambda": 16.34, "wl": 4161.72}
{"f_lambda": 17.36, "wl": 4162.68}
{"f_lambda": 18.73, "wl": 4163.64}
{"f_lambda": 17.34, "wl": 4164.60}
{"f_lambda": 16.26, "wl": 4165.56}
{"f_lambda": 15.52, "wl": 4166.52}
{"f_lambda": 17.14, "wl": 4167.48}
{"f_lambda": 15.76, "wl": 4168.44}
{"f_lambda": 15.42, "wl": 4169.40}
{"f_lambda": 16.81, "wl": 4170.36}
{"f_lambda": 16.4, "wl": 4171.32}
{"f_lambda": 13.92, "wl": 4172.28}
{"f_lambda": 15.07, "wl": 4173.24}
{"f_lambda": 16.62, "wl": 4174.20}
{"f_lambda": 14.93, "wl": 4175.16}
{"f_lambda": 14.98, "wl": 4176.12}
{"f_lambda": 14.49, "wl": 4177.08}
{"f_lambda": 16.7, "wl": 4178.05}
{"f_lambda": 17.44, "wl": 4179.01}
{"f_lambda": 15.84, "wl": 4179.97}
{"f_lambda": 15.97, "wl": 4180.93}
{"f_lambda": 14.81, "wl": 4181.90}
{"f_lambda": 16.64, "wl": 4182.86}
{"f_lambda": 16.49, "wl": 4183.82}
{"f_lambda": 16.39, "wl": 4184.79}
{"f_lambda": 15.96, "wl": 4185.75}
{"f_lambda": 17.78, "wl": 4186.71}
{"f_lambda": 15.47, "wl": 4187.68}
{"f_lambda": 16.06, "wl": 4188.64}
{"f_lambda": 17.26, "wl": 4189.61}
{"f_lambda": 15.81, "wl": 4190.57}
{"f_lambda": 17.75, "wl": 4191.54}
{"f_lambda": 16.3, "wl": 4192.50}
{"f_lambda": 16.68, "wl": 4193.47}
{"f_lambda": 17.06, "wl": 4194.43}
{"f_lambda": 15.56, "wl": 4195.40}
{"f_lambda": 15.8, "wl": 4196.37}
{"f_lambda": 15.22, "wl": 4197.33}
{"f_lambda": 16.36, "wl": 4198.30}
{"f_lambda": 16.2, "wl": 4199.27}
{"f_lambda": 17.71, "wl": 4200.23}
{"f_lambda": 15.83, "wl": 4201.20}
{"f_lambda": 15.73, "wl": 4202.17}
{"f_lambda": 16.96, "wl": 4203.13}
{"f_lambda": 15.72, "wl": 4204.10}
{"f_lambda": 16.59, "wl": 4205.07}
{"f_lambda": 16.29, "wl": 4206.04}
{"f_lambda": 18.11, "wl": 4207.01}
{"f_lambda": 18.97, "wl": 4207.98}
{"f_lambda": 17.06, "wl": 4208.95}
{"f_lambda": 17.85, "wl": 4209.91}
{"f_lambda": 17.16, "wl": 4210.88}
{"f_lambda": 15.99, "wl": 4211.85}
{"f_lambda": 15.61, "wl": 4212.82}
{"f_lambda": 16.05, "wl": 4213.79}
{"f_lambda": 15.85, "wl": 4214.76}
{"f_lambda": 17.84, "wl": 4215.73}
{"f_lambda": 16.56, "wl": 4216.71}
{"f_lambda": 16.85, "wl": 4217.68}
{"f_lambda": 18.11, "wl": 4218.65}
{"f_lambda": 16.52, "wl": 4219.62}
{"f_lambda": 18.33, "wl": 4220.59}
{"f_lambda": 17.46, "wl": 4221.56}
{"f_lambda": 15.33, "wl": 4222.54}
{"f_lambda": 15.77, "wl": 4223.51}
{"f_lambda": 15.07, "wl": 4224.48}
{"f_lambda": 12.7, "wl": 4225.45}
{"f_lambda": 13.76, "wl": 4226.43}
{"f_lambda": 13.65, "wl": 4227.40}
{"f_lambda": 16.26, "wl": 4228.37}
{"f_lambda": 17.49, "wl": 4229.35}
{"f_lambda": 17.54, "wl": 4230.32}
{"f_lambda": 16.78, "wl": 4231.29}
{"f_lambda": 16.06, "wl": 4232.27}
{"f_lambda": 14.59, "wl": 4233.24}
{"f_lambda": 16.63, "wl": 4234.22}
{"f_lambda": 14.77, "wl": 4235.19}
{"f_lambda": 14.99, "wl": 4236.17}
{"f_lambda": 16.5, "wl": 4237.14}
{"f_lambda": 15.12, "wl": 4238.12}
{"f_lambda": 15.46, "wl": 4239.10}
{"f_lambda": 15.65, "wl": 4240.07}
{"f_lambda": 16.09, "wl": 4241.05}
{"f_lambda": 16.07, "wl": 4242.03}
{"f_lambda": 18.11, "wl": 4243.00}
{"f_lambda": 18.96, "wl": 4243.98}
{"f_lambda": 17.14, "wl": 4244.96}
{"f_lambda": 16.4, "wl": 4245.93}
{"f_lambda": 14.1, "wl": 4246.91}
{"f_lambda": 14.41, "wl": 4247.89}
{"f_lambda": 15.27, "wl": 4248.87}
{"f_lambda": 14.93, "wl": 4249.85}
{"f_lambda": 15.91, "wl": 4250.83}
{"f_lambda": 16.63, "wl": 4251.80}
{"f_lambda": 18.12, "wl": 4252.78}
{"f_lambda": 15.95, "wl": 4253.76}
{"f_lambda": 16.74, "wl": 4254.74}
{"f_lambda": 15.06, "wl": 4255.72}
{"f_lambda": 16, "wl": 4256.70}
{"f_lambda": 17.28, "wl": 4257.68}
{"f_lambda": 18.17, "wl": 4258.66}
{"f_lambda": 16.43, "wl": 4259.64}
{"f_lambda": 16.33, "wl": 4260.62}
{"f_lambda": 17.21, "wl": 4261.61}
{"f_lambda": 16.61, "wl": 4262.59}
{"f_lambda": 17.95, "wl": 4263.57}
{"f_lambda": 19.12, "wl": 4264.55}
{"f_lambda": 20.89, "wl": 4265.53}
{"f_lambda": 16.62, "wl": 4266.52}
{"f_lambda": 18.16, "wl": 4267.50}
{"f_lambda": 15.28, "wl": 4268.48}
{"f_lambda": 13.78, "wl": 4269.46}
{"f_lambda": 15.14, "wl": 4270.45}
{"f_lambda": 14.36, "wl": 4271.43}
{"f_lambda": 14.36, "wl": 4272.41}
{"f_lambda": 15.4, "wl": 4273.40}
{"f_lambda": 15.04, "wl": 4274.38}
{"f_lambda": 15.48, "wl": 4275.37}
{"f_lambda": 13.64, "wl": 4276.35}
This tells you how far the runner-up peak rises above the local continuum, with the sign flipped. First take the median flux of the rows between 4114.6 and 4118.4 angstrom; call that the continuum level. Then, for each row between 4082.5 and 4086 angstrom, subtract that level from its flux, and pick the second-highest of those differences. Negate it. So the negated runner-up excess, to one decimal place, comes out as -1.2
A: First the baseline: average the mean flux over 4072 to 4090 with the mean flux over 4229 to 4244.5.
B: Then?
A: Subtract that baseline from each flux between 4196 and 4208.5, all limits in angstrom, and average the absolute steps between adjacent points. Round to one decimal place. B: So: 1.0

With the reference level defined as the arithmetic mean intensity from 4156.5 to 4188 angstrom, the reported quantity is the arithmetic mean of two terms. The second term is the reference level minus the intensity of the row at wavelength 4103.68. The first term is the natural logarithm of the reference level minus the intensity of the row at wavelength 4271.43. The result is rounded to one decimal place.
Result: 2.7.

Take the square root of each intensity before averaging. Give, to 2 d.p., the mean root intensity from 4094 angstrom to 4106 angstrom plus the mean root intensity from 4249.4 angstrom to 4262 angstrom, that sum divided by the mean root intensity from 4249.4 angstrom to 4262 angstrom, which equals 1.93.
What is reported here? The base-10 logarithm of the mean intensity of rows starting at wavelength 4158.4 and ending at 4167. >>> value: 1.229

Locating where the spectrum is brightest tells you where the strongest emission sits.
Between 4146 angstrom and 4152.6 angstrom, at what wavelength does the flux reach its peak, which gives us 4147.37 angstrom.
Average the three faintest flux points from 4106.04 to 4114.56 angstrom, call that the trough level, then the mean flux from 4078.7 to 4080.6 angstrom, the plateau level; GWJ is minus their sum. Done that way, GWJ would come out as -28.5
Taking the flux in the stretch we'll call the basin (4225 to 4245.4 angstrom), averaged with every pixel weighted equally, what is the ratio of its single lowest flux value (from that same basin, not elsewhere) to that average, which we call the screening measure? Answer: 0.80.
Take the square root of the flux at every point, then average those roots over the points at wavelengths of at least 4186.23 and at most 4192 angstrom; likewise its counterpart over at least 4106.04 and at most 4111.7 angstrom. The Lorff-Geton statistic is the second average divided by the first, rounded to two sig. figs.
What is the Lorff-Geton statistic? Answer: 0.90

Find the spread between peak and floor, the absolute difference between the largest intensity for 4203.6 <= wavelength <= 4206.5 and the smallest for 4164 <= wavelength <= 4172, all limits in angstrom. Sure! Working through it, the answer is 1.2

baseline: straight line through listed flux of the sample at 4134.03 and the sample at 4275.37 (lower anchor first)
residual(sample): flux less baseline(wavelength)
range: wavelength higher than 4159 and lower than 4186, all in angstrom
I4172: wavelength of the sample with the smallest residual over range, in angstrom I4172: 4172.28 angstrom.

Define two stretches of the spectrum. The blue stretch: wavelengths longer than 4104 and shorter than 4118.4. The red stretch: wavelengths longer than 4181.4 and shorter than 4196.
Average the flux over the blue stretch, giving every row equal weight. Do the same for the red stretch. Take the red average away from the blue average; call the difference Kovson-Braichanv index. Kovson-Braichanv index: -2.5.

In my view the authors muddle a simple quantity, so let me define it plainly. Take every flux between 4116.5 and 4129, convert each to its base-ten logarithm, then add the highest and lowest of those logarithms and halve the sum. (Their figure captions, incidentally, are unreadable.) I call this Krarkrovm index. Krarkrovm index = 1.19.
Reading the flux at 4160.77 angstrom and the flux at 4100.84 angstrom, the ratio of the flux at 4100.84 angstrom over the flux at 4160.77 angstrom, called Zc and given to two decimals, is 1.12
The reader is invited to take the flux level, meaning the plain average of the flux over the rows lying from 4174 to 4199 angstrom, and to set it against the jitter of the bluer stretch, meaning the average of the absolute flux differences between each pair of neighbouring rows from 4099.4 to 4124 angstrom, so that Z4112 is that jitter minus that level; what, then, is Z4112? -14.10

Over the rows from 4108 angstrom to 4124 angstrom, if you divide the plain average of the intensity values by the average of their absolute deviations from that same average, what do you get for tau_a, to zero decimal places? 14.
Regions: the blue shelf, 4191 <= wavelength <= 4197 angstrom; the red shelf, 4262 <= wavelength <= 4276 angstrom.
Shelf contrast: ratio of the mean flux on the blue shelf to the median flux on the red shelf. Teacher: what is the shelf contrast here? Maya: 1.07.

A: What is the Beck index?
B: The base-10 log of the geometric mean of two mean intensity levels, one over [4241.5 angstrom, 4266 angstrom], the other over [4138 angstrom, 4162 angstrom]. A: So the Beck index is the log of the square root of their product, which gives 1.22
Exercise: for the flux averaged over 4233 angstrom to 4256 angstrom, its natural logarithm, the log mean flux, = 2.77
